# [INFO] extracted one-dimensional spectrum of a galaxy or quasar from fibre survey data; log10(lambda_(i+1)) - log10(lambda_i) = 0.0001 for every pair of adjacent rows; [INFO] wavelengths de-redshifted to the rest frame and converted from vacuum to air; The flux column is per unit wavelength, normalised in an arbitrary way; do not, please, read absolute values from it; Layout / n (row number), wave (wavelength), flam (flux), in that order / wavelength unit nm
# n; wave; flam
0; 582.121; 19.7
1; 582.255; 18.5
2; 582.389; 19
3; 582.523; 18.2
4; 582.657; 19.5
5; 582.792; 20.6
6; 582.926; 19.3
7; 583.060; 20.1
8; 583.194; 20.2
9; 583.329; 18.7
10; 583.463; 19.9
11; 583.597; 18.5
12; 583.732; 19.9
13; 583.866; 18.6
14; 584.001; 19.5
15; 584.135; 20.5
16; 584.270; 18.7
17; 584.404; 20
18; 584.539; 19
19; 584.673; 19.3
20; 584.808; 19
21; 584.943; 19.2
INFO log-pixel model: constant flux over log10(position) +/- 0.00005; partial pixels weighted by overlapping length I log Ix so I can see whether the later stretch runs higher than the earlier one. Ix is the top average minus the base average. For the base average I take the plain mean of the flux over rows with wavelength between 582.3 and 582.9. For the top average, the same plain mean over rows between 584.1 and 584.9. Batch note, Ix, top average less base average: 0.1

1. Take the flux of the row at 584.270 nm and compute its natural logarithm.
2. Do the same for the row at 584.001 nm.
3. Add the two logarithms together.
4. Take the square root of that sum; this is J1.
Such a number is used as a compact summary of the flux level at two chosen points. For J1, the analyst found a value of 2.43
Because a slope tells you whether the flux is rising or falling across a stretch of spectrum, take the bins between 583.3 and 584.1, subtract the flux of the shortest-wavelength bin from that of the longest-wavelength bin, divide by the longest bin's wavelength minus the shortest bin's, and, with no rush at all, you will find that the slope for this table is 1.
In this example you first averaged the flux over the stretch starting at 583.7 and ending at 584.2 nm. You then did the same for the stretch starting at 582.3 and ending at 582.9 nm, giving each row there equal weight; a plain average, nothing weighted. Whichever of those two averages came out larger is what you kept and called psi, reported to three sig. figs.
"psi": 19.6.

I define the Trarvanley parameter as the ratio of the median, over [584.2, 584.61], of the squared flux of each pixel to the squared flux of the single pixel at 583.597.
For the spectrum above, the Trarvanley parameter 1.05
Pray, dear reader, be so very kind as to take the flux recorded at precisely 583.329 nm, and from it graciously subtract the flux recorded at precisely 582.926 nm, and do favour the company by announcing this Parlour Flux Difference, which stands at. -0.6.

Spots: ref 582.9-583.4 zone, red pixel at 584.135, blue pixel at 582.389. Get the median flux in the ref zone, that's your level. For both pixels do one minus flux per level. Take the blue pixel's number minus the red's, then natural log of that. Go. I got -2.6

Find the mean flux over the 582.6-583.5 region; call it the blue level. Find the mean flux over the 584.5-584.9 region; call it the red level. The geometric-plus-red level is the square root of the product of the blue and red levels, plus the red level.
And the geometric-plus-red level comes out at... 38.5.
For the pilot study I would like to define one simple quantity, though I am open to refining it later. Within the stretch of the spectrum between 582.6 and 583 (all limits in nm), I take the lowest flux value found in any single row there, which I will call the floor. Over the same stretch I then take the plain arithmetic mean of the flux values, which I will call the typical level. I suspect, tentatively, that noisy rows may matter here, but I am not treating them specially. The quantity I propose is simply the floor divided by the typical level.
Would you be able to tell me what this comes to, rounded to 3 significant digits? 0.975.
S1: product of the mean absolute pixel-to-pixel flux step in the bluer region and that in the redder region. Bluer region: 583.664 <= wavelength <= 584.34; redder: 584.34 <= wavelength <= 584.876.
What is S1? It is 0.67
